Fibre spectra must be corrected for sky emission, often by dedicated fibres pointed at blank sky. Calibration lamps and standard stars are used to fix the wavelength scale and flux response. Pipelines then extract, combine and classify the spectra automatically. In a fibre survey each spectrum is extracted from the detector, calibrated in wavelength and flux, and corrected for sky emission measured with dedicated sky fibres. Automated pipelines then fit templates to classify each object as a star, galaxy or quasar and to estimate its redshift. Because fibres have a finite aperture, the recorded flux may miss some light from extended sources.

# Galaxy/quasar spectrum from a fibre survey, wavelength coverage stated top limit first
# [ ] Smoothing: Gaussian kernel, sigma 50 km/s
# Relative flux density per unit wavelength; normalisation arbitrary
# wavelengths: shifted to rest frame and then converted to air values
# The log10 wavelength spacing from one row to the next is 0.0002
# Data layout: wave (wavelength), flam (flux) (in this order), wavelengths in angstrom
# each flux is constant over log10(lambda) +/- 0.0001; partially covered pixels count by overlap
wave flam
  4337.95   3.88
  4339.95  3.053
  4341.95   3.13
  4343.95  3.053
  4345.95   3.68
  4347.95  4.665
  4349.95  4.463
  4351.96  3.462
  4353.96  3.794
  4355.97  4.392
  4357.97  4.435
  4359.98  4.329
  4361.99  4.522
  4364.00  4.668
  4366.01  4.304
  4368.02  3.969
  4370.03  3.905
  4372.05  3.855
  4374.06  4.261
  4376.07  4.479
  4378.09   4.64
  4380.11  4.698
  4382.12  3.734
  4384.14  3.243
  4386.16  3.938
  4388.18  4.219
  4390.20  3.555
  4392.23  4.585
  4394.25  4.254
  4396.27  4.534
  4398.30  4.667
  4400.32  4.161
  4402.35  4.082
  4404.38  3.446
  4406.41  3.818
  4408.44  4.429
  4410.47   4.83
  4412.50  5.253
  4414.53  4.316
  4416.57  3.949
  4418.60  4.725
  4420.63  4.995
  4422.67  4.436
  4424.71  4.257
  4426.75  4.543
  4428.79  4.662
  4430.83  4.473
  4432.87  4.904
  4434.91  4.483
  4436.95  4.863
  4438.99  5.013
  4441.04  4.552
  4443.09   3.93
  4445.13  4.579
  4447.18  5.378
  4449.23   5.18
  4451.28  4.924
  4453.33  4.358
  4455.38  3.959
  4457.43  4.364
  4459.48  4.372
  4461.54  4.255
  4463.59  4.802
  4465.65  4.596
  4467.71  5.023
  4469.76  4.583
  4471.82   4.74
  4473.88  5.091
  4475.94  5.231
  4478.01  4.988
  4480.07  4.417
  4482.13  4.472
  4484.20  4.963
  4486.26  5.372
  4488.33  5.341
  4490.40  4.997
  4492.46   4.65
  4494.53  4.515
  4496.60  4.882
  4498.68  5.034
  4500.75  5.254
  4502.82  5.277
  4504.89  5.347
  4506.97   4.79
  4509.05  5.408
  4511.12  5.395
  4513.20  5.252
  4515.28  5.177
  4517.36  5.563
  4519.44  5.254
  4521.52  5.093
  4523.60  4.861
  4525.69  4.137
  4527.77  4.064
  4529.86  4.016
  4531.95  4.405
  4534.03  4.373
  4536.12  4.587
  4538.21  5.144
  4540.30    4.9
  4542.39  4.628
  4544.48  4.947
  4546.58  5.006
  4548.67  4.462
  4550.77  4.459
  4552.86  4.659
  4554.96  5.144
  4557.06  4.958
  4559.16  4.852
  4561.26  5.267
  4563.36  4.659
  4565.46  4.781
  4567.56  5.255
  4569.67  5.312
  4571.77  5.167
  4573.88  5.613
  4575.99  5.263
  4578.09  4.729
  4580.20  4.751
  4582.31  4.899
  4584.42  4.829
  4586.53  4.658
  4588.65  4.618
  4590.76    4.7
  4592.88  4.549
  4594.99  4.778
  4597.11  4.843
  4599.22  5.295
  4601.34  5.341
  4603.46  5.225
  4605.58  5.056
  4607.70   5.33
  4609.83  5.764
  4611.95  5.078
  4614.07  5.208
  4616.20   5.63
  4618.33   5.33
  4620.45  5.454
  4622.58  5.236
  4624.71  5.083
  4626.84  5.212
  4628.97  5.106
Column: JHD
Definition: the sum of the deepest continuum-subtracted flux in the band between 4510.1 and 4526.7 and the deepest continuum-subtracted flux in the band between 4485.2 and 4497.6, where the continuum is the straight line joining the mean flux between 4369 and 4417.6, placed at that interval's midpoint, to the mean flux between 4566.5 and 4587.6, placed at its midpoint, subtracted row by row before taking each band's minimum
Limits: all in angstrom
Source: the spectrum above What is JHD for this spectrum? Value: -0.83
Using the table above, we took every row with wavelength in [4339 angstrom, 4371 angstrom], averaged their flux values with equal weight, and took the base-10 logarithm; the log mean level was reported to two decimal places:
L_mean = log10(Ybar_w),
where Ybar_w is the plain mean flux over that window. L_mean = 0.60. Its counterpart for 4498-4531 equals 0.70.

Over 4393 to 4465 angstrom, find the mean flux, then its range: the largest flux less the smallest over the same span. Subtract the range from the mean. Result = 2.58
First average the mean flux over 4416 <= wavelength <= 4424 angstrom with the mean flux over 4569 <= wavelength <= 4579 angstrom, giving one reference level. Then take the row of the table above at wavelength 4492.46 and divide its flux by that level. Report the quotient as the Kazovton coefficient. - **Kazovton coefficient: 0.95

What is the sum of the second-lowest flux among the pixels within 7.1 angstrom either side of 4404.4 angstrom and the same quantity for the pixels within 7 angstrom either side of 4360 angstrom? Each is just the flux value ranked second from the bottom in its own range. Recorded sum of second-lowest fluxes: 8.1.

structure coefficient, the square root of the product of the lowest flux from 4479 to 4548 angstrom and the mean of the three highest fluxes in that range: 4.7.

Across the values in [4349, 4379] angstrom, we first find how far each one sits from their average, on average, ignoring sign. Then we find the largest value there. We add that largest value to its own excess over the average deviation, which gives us 9.0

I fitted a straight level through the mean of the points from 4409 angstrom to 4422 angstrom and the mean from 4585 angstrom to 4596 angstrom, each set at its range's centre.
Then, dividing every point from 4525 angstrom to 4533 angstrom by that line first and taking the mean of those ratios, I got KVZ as 0.89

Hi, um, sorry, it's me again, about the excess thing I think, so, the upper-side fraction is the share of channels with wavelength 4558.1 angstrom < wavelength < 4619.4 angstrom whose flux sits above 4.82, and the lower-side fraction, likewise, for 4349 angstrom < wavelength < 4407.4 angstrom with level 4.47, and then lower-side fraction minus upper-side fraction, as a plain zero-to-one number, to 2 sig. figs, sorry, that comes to -0.41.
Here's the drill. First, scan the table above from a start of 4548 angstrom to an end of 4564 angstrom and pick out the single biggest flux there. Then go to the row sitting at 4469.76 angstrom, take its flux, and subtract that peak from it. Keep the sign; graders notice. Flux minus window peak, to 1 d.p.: -0.7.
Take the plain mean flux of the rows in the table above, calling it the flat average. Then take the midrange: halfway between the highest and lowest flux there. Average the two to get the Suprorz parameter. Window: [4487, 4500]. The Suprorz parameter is 4.9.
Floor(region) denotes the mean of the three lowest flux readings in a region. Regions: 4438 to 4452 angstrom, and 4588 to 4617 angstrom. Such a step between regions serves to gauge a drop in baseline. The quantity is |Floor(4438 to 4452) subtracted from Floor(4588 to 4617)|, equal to 0.27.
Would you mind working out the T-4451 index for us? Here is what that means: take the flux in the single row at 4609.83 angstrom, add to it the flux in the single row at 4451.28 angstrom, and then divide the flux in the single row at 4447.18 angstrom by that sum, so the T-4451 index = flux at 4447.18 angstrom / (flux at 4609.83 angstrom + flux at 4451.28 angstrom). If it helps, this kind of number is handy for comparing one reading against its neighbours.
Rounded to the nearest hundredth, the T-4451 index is 0.50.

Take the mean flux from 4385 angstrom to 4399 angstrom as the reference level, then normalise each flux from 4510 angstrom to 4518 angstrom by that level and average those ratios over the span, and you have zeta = 1.26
